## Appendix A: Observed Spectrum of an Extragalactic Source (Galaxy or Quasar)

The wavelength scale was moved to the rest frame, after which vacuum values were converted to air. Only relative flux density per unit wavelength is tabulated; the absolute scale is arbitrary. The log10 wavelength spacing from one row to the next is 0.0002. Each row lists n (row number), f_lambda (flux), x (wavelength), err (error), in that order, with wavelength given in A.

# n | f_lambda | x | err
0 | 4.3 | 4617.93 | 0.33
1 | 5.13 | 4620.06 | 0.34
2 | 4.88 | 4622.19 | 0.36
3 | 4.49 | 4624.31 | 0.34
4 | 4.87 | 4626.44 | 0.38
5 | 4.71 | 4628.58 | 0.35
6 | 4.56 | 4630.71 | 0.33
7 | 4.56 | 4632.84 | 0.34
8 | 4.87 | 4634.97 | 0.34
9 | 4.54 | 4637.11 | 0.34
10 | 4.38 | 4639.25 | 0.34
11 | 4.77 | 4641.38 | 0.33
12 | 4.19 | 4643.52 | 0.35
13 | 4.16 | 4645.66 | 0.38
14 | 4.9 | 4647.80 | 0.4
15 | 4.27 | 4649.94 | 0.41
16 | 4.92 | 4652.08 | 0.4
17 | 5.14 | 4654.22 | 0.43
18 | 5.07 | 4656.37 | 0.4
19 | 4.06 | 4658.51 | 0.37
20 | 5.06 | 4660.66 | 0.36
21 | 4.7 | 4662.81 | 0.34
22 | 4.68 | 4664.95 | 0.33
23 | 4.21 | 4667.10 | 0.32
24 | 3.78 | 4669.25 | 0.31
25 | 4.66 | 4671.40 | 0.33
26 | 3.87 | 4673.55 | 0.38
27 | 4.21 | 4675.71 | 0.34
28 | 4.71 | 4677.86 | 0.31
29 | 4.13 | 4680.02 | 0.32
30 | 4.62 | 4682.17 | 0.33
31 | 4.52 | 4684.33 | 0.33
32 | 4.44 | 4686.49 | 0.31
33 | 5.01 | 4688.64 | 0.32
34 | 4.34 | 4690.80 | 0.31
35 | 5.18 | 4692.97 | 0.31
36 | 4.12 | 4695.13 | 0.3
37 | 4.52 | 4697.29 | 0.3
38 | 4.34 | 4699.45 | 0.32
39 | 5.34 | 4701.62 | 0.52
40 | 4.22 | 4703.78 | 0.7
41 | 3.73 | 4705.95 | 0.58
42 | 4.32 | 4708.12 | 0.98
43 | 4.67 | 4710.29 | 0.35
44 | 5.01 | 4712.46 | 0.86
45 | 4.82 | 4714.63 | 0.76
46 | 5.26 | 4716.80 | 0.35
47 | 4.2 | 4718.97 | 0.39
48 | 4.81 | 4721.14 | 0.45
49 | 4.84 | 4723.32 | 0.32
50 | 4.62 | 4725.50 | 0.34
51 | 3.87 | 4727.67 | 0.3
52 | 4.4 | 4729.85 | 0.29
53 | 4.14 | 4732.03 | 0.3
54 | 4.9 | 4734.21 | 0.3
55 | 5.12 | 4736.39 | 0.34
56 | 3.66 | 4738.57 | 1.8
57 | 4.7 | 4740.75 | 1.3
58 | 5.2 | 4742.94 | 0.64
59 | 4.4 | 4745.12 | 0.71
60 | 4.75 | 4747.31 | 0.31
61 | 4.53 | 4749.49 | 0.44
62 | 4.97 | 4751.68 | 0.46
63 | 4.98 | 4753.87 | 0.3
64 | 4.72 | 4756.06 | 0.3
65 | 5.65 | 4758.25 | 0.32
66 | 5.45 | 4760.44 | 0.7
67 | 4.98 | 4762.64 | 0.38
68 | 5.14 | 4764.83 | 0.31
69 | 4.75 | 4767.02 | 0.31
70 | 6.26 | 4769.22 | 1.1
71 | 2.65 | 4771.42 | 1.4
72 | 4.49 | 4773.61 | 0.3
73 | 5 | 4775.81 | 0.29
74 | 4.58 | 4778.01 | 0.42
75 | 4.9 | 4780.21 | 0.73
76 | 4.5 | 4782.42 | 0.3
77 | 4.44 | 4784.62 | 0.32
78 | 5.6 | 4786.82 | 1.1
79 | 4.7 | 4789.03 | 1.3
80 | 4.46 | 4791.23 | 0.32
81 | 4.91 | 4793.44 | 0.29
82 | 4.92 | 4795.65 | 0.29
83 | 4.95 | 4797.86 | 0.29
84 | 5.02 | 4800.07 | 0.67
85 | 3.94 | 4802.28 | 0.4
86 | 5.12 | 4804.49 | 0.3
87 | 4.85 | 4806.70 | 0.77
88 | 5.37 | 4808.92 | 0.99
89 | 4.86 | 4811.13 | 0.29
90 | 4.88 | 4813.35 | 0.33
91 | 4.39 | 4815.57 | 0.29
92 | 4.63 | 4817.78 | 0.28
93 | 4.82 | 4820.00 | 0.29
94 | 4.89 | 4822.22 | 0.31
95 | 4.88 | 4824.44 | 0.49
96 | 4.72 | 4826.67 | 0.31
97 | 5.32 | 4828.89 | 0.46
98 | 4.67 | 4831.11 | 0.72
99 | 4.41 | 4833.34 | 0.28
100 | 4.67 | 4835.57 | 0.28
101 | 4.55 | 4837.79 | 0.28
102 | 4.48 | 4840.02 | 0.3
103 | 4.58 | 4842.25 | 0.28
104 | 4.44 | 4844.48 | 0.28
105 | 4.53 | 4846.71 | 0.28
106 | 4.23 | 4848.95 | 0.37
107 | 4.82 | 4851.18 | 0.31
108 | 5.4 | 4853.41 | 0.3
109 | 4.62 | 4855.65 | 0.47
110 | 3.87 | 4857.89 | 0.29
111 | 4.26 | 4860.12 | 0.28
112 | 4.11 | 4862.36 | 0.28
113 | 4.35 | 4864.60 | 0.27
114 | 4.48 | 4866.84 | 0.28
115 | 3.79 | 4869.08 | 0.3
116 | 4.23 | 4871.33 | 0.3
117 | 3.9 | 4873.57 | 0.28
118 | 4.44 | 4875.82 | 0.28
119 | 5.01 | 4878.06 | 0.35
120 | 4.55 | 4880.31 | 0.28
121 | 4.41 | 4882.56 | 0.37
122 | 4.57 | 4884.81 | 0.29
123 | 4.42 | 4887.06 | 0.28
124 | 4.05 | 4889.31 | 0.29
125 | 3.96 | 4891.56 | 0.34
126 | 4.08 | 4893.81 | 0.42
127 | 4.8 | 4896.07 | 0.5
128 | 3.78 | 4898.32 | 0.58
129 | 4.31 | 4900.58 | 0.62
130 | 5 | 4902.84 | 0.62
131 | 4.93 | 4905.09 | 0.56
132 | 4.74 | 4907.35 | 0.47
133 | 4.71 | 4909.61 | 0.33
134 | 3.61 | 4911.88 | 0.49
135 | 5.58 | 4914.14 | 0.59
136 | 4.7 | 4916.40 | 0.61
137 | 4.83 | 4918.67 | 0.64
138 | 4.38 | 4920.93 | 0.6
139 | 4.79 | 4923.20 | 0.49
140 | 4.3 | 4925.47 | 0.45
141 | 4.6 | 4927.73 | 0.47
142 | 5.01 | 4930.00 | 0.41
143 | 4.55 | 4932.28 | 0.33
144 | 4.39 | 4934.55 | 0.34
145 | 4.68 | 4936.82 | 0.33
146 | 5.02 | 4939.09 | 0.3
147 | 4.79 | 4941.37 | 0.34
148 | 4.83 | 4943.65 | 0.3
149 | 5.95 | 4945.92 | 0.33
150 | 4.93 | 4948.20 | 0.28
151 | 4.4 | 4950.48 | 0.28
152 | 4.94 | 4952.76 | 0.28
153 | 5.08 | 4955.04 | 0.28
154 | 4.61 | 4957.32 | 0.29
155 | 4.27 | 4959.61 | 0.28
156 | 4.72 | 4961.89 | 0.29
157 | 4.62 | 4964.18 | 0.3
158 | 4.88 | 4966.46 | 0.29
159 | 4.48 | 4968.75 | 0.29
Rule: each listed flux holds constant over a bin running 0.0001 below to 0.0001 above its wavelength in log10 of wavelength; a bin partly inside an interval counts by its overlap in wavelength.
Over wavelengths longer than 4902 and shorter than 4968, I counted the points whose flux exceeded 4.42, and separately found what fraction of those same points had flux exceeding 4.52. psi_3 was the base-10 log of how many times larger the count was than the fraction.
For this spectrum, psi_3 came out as 1.46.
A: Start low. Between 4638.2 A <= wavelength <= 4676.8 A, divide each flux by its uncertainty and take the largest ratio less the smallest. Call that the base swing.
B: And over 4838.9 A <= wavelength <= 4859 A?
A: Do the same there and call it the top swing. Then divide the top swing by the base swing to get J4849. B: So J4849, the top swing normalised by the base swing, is 1.9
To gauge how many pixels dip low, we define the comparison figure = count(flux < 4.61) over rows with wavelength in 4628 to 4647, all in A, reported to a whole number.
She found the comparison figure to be 6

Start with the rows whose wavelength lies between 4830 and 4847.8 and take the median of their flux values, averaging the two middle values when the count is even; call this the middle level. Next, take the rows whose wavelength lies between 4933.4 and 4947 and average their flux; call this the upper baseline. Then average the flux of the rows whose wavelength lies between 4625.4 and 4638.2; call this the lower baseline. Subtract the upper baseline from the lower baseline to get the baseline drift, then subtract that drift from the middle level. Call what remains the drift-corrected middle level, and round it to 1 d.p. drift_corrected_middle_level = 4.8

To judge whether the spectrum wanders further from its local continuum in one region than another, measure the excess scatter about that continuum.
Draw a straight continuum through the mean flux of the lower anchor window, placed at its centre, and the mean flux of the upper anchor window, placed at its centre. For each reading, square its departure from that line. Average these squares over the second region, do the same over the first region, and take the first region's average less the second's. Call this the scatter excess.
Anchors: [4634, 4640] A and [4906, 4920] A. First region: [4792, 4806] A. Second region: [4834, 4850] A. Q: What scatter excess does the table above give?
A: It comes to 0.13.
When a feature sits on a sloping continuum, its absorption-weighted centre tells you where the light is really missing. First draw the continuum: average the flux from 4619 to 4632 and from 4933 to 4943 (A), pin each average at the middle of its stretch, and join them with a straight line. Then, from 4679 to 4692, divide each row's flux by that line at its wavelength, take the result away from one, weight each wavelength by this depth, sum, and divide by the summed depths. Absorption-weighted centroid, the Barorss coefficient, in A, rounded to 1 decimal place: 4683.9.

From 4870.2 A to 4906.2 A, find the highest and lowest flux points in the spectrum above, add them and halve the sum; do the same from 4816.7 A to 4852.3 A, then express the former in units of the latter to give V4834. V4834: 0.92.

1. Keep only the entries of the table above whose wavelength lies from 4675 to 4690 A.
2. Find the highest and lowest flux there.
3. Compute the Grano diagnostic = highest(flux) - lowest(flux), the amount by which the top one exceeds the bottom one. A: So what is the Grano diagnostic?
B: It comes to 0.9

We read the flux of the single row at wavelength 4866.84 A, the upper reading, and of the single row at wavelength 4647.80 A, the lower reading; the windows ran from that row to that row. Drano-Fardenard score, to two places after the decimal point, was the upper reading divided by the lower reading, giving 0.91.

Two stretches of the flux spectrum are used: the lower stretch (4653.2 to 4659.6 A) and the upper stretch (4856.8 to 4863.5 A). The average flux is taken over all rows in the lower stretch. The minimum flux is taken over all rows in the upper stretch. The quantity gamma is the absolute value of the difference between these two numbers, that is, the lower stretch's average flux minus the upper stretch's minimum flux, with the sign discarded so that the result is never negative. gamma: 0.9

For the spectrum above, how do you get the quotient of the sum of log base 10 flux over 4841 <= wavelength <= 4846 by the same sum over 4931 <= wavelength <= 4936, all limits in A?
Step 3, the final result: 1.006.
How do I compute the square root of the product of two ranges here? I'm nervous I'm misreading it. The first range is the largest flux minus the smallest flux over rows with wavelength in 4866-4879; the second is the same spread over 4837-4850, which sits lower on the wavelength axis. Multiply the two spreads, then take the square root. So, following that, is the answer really 0.65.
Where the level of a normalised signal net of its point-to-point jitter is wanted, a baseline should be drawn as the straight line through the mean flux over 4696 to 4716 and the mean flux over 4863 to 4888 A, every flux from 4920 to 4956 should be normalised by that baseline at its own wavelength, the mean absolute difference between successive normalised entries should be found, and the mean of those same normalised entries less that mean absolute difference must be 1.01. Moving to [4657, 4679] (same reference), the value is 0.84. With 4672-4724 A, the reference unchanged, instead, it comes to 0.88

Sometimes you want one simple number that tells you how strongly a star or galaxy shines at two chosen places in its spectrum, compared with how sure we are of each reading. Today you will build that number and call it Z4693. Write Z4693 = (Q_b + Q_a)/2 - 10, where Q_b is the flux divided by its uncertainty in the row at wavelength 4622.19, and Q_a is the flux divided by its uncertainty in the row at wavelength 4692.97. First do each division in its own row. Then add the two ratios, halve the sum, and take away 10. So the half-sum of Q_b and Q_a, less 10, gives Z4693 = 5.1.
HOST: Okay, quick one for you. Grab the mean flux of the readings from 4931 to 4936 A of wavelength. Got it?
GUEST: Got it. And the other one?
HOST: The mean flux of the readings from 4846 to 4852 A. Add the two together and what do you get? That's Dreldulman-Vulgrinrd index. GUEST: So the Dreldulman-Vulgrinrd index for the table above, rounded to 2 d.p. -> 9.00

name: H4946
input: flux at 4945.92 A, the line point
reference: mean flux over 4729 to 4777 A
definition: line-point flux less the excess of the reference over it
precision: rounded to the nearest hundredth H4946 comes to 7.13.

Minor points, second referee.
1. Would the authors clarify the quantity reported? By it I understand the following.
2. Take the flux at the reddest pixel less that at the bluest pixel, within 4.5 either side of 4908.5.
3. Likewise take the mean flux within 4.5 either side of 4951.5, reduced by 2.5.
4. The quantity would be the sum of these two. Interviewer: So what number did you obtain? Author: 1.0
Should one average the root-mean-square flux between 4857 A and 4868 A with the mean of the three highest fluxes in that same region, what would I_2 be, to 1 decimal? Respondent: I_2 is 4.3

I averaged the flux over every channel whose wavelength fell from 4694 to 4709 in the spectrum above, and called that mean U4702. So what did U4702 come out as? 4.37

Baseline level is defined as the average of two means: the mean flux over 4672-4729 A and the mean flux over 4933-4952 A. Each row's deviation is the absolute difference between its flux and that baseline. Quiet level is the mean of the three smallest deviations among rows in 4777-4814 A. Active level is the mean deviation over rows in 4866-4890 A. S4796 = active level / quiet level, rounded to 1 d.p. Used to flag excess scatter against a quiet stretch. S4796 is 4.5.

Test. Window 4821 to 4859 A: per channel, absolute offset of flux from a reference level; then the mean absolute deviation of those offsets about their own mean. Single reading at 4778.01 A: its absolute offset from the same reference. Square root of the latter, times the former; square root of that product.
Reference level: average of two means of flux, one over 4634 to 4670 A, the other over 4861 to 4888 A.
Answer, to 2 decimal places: 0.27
